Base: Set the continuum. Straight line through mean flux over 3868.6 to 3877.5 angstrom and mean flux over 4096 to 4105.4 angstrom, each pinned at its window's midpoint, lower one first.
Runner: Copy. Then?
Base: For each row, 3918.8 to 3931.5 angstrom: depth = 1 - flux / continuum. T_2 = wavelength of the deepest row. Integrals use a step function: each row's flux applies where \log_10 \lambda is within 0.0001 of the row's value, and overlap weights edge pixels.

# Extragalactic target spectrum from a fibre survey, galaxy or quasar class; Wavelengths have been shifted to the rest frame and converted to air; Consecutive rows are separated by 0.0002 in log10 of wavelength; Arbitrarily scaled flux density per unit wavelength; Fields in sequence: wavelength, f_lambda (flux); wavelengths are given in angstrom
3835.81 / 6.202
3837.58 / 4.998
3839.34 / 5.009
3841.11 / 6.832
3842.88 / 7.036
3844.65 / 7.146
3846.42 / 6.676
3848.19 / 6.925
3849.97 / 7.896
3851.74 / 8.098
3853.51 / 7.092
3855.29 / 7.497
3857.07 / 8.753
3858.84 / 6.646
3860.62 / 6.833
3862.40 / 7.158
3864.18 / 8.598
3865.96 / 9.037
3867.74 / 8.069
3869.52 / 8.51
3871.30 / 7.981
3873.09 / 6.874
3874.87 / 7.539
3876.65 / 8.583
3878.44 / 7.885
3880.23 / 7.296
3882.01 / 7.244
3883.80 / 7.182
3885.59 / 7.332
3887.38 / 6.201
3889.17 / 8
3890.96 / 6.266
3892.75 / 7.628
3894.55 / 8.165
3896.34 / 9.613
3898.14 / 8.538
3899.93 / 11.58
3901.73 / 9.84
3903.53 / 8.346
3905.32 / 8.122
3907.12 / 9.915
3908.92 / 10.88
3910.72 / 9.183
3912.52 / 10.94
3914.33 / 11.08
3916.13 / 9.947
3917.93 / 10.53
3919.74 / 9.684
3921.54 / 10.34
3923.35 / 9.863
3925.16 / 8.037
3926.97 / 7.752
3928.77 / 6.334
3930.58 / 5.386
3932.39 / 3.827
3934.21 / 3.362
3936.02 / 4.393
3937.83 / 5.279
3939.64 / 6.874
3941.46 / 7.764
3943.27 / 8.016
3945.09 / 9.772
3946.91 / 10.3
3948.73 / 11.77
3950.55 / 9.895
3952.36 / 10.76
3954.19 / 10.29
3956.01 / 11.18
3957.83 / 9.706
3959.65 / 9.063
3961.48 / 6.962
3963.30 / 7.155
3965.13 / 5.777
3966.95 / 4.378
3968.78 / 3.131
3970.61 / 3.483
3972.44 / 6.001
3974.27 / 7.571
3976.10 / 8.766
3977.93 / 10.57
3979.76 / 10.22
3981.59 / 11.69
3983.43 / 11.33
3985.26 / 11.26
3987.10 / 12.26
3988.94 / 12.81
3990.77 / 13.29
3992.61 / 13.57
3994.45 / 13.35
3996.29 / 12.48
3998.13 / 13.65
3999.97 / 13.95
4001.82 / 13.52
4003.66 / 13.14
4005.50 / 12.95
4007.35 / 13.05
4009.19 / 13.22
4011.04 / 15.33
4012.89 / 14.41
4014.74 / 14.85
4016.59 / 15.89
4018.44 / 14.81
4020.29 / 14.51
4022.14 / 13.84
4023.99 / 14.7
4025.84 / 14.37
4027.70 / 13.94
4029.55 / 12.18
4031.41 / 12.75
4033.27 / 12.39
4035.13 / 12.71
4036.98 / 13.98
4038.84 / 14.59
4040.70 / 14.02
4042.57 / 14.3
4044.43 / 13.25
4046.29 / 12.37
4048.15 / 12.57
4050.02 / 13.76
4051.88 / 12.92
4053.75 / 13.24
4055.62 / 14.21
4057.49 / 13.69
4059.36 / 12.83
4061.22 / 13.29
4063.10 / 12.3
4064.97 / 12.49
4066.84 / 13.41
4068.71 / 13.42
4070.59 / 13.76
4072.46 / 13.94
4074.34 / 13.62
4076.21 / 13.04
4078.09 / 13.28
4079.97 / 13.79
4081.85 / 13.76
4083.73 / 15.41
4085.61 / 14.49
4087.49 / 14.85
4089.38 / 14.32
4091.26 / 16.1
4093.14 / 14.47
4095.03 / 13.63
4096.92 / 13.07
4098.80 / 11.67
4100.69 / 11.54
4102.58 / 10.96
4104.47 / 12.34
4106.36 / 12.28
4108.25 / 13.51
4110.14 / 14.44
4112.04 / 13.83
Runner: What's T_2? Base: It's 3930.58 angstrom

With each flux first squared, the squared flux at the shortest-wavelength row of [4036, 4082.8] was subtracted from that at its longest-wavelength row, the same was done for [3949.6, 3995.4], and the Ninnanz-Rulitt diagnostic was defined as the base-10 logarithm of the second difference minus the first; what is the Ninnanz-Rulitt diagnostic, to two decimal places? 1.94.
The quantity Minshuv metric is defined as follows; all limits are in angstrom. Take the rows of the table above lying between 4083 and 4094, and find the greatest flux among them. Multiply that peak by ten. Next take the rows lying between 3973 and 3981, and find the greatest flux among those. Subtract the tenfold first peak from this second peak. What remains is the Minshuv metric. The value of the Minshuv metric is -150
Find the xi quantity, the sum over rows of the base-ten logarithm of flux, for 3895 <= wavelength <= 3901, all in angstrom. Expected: 3.0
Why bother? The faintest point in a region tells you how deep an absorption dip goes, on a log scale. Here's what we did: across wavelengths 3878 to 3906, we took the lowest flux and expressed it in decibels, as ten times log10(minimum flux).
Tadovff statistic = 7.9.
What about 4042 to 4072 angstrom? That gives 10.9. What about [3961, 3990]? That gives 5.0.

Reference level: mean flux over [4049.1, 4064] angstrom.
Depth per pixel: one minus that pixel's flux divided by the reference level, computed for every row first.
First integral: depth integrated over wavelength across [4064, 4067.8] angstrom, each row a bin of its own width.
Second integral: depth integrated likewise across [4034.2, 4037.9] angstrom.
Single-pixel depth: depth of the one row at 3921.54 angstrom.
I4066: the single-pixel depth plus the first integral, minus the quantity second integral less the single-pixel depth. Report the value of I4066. 0.6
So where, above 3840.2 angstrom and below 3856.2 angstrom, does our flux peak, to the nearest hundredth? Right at 3851.74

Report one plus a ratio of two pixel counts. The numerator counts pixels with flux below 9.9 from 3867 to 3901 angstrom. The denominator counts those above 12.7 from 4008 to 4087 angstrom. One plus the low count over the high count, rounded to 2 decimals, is 1.50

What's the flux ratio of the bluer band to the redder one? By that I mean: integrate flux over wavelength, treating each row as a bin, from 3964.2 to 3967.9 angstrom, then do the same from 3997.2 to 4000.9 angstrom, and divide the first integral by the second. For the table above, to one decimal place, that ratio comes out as 0.4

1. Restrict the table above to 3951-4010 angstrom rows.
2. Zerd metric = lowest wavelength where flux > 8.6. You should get 3952.36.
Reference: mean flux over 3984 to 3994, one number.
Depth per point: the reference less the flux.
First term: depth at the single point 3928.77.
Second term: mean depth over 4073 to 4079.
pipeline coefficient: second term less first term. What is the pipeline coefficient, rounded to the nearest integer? -7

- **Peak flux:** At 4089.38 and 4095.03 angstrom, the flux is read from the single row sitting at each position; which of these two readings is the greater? 14.3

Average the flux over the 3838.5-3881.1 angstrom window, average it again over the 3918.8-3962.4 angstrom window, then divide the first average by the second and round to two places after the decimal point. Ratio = 0.92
